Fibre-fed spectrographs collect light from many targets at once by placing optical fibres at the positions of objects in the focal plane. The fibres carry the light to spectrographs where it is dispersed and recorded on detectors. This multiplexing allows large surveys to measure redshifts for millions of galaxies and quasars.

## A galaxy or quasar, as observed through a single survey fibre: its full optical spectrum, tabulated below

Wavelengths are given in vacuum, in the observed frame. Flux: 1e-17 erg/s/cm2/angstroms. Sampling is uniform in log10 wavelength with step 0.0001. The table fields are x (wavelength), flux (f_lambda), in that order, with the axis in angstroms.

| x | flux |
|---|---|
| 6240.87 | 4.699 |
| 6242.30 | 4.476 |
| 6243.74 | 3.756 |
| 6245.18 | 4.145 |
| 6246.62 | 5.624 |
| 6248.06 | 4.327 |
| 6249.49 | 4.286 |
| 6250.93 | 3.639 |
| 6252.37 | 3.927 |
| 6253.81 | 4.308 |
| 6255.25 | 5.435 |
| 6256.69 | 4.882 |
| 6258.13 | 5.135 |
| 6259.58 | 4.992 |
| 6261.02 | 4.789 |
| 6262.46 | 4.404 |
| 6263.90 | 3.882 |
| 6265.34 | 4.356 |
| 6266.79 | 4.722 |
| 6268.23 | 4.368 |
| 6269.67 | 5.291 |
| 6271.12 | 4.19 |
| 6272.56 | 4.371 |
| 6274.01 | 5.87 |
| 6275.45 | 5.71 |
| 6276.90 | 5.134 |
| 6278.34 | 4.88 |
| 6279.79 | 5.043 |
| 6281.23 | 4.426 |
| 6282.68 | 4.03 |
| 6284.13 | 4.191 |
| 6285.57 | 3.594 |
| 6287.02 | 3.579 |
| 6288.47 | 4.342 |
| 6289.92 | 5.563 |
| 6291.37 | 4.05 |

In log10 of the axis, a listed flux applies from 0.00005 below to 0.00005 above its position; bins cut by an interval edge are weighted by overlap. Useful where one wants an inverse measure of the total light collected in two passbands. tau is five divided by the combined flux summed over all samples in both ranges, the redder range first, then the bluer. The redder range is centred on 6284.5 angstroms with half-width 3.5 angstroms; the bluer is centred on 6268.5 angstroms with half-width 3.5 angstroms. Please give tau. 0.1170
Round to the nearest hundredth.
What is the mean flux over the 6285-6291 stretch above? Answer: 4.27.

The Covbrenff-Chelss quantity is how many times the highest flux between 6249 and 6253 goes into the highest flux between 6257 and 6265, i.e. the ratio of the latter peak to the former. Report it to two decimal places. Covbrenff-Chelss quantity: 1.20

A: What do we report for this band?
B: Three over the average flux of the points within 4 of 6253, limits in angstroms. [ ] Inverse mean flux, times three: 0.68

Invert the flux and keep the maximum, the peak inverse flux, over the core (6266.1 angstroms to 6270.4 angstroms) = 0.23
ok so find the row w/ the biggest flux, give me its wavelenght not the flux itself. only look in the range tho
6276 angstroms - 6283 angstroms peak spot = 6276.90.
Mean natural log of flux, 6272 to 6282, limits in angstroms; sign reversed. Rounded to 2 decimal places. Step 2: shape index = -1.62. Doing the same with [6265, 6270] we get -1.54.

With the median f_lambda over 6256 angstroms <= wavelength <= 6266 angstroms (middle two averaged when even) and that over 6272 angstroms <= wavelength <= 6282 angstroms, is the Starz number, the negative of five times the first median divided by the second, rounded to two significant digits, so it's -4.7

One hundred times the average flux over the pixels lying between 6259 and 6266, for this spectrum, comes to 448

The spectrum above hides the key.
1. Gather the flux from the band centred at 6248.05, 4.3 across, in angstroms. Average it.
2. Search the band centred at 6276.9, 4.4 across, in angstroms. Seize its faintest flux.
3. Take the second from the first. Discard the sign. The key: 0.1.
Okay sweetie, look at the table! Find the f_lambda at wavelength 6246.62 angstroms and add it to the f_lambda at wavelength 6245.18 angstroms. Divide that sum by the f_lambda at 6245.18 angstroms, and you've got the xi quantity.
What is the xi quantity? 2.36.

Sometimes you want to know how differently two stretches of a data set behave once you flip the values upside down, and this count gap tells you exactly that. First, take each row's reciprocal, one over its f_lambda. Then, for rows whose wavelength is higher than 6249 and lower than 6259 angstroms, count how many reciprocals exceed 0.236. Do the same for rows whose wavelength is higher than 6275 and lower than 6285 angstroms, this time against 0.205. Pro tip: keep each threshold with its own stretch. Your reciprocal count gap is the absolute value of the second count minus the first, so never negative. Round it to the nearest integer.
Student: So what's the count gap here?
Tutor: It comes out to 1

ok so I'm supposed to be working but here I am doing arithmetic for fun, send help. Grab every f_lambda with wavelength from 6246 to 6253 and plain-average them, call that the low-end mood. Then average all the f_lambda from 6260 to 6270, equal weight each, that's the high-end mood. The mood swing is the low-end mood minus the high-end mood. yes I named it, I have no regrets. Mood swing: -0.18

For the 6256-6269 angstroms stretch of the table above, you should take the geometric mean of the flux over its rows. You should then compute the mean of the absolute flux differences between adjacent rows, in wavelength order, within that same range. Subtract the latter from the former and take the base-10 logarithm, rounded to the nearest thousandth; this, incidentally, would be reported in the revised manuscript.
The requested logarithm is 0.630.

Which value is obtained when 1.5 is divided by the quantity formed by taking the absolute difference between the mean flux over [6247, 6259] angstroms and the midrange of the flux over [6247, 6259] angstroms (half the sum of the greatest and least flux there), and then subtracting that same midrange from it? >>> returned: -0.33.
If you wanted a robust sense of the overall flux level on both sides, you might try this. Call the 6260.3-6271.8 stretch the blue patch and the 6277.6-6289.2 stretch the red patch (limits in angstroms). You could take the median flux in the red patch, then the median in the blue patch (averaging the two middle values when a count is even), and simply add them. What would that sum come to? 8.7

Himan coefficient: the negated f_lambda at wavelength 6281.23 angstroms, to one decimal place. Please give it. -4.4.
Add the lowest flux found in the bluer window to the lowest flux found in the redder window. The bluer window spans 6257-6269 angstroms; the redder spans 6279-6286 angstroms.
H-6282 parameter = 7.5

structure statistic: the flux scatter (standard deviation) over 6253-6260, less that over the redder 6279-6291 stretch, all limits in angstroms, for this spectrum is -0.27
